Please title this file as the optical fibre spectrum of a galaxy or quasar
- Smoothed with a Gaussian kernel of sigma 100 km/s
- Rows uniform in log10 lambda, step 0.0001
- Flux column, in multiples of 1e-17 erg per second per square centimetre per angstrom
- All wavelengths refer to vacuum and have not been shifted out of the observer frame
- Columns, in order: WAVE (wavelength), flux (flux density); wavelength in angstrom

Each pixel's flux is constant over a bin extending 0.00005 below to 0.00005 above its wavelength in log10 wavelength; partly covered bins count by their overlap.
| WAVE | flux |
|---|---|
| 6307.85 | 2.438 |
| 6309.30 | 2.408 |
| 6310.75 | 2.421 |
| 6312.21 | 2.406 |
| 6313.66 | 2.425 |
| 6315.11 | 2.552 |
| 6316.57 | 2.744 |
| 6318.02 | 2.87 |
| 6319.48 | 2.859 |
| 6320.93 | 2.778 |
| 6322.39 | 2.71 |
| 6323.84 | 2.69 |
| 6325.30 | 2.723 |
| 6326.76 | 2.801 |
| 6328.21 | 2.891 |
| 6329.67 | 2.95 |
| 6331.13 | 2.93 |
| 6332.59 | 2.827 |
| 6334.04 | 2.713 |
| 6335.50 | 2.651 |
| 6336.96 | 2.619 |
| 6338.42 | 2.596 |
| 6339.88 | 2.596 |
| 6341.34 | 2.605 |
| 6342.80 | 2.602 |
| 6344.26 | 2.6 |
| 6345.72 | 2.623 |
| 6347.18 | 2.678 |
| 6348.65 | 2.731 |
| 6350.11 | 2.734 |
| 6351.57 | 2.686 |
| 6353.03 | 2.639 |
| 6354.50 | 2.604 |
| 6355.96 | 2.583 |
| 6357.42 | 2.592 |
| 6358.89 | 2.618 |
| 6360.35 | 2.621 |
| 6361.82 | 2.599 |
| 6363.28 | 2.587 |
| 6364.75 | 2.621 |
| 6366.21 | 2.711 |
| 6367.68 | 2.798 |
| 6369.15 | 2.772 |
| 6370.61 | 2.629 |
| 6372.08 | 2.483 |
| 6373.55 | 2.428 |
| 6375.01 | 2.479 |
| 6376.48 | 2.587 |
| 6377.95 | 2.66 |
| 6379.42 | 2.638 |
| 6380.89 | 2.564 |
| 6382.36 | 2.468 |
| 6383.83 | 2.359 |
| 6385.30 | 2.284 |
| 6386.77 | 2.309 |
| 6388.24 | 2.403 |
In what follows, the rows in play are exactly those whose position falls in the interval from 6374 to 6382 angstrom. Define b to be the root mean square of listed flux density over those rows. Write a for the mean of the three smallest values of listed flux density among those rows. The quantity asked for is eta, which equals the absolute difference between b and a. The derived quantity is 0.043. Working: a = 2.54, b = 2.59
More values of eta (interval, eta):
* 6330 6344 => 0.087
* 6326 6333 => 0.041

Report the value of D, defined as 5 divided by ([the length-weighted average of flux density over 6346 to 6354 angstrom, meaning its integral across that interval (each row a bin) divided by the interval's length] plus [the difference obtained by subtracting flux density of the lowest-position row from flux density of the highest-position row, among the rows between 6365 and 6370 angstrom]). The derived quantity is 1.82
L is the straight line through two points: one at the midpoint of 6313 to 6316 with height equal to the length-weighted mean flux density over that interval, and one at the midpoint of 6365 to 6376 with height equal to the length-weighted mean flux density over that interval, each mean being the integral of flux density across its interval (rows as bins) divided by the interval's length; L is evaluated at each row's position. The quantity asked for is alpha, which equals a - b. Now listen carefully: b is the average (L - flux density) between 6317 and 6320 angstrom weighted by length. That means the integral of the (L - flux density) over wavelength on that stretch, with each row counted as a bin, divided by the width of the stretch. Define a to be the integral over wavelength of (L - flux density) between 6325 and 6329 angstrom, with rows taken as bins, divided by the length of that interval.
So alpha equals 0.05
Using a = -0.29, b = -0.343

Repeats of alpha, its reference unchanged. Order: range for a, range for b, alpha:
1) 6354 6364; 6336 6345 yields 0.04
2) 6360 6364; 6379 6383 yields -0.09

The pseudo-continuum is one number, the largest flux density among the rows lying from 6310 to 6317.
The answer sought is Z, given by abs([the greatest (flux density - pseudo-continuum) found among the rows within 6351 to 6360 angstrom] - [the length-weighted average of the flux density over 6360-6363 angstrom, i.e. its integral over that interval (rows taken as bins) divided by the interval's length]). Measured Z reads 2.66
